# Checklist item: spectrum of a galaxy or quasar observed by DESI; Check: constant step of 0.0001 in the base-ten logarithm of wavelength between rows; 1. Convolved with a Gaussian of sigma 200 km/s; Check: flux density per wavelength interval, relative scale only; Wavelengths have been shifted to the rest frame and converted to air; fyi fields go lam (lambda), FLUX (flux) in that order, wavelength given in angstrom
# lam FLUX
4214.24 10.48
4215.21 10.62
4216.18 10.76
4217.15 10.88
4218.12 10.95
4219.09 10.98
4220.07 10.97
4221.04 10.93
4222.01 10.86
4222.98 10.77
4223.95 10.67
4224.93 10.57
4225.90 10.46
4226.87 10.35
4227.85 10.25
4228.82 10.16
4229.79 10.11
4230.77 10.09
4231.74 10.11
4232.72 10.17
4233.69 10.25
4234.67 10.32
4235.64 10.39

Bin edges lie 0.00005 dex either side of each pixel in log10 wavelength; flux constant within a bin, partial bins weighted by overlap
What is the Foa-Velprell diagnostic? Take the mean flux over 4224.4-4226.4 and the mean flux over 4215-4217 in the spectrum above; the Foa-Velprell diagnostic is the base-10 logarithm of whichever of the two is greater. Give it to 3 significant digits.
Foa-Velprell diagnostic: 1.03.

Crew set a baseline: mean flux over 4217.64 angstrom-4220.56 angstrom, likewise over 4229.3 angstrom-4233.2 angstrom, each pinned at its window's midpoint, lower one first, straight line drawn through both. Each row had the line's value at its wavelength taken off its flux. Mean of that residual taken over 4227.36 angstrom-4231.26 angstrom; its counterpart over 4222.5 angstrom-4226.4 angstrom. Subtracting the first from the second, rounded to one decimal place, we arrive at 0.1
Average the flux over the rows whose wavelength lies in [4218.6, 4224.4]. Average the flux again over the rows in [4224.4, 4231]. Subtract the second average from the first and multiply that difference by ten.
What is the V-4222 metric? 5.8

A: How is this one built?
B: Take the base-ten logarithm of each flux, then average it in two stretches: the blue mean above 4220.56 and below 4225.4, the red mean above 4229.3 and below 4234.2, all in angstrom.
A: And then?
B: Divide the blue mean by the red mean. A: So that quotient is 1.03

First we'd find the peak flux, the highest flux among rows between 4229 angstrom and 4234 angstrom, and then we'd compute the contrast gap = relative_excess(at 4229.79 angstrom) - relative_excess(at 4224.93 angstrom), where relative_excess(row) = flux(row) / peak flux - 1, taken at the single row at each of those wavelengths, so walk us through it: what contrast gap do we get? -0.045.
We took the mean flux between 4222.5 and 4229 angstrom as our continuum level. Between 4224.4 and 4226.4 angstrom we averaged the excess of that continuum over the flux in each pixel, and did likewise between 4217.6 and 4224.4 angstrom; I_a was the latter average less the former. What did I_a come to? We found -0.36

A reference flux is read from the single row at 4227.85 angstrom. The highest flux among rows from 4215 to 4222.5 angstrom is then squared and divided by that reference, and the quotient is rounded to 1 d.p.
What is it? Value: 11.8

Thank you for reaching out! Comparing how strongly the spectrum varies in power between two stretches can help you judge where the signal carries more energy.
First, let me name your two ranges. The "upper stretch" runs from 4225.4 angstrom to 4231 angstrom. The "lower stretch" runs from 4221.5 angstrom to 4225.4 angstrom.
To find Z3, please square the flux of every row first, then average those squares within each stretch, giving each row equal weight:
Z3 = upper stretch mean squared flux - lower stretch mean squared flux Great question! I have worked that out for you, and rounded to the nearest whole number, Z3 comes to -10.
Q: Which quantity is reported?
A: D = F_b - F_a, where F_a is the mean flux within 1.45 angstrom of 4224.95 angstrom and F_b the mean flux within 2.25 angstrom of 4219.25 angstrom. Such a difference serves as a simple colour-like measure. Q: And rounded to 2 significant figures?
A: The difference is 0.38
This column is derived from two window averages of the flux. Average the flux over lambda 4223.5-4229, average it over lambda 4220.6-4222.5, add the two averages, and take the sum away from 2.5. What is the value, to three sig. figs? -18.8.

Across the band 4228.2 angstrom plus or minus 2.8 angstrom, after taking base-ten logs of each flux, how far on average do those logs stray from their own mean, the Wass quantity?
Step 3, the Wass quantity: 0.0049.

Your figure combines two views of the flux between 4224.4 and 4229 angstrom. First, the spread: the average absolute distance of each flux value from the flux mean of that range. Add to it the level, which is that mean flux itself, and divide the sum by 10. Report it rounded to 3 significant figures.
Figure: 1.05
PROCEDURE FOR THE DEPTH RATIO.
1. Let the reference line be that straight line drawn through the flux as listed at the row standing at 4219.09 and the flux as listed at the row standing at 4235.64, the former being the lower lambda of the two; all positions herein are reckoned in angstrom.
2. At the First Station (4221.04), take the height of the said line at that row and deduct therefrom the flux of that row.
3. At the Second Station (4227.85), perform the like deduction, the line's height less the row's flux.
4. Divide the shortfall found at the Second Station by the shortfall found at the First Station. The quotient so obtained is -21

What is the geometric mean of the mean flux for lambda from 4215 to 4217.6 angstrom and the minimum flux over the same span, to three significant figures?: 10.7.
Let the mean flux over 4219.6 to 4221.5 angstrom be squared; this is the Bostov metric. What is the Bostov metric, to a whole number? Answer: 120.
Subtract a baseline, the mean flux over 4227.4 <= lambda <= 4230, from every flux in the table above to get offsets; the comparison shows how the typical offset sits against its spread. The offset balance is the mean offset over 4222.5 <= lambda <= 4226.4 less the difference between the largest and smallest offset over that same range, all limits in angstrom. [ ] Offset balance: 0.1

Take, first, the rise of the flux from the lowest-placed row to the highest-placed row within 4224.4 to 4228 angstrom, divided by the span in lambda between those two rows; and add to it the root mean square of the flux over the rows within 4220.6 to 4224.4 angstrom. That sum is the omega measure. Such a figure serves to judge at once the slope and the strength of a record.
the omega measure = 10.70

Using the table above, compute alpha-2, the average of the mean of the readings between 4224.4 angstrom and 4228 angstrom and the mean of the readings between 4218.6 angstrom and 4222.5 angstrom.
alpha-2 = 10.67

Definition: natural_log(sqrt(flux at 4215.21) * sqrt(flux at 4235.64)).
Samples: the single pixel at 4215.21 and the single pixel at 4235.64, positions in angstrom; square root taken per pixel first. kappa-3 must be 2.35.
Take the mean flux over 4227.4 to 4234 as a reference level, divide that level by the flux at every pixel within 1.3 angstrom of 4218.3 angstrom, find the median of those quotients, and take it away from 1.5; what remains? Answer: 0.57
